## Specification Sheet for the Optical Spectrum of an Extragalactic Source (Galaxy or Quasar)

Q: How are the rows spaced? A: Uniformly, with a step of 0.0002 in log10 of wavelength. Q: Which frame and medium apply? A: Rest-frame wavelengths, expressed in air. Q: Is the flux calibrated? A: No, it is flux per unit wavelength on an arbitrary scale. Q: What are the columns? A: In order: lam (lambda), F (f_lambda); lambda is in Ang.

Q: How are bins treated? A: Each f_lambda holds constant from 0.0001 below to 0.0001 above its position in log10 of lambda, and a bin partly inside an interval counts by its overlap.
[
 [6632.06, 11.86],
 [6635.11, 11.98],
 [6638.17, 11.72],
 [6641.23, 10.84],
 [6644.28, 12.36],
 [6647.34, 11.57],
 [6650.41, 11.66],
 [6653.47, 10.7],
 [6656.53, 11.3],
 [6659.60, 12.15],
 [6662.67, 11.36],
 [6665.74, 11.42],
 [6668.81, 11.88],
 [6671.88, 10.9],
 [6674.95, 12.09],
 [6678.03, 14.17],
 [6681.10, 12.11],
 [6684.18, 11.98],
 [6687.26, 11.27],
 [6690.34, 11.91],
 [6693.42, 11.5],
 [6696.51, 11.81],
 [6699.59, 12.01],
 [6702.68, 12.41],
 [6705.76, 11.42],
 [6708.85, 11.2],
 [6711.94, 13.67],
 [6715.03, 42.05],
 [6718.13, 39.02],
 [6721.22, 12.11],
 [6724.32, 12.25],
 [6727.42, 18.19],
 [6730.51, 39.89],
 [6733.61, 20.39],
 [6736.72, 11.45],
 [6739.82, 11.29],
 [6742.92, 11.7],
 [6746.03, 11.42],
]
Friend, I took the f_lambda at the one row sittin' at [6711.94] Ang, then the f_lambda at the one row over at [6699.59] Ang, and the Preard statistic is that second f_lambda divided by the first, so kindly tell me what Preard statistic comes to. 0.88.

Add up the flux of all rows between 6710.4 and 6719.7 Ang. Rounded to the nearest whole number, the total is 95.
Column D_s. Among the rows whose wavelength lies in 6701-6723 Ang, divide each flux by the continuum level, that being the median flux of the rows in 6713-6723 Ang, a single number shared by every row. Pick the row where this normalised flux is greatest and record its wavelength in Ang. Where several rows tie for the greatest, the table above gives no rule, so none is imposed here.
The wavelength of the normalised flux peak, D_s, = 6715.03 Ang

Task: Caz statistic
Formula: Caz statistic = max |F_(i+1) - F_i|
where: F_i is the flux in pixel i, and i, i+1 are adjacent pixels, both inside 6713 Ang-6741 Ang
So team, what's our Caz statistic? 26.9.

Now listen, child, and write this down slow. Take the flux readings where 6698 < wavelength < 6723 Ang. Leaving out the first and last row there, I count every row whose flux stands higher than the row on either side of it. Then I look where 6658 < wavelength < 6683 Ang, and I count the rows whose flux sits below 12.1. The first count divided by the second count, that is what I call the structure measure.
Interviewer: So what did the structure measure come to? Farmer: 0.40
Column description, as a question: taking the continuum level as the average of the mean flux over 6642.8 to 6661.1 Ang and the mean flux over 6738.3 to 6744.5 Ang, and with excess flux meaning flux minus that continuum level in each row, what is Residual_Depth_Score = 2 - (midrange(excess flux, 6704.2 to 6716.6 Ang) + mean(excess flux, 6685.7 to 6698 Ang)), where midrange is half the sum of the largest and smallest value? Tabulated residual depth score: -13.1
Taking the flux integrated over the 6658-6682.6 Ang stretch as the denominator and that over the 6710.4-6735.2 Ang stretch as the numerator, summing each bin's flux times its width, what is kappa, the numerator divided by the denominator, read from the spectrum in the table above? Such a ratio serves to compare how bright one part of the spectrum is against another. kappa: 2.07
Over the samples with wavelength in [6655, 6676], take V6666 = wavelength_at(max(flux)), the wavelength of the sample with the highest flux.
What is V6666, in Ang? 6659.60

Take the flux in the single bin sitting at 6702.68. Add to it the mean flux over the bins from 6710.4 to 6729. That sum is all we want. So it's 35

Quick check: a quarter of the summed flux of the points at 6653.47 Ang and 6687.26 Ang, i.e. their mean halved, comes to 5.5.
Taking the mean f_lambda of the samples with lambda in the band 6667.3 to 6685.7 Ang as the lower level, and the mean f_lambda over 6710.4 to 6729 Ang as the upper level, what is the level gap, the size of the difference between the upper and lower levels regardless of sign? 11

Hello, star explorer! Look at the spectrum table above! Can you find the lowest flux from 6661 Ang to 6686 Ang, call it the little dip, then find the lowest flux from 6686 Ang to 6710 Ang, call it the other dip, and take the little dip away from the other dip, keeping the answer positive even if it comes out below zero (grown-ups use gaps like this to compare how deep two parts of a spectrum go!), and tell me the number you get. 0.3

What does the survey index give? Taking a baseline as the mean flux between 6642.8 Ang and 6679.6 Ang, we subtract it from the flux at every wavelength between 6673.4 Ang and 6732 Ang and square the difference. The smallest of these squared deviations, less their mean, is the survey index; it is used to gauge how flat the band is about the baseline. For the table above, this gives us -131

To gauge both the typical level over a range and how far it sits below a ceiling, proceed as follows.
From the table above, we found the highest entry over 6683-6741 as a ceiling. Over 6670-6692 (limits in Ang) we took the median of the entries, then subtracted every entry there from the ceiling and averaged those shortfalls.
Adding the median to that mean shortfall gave 42.0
